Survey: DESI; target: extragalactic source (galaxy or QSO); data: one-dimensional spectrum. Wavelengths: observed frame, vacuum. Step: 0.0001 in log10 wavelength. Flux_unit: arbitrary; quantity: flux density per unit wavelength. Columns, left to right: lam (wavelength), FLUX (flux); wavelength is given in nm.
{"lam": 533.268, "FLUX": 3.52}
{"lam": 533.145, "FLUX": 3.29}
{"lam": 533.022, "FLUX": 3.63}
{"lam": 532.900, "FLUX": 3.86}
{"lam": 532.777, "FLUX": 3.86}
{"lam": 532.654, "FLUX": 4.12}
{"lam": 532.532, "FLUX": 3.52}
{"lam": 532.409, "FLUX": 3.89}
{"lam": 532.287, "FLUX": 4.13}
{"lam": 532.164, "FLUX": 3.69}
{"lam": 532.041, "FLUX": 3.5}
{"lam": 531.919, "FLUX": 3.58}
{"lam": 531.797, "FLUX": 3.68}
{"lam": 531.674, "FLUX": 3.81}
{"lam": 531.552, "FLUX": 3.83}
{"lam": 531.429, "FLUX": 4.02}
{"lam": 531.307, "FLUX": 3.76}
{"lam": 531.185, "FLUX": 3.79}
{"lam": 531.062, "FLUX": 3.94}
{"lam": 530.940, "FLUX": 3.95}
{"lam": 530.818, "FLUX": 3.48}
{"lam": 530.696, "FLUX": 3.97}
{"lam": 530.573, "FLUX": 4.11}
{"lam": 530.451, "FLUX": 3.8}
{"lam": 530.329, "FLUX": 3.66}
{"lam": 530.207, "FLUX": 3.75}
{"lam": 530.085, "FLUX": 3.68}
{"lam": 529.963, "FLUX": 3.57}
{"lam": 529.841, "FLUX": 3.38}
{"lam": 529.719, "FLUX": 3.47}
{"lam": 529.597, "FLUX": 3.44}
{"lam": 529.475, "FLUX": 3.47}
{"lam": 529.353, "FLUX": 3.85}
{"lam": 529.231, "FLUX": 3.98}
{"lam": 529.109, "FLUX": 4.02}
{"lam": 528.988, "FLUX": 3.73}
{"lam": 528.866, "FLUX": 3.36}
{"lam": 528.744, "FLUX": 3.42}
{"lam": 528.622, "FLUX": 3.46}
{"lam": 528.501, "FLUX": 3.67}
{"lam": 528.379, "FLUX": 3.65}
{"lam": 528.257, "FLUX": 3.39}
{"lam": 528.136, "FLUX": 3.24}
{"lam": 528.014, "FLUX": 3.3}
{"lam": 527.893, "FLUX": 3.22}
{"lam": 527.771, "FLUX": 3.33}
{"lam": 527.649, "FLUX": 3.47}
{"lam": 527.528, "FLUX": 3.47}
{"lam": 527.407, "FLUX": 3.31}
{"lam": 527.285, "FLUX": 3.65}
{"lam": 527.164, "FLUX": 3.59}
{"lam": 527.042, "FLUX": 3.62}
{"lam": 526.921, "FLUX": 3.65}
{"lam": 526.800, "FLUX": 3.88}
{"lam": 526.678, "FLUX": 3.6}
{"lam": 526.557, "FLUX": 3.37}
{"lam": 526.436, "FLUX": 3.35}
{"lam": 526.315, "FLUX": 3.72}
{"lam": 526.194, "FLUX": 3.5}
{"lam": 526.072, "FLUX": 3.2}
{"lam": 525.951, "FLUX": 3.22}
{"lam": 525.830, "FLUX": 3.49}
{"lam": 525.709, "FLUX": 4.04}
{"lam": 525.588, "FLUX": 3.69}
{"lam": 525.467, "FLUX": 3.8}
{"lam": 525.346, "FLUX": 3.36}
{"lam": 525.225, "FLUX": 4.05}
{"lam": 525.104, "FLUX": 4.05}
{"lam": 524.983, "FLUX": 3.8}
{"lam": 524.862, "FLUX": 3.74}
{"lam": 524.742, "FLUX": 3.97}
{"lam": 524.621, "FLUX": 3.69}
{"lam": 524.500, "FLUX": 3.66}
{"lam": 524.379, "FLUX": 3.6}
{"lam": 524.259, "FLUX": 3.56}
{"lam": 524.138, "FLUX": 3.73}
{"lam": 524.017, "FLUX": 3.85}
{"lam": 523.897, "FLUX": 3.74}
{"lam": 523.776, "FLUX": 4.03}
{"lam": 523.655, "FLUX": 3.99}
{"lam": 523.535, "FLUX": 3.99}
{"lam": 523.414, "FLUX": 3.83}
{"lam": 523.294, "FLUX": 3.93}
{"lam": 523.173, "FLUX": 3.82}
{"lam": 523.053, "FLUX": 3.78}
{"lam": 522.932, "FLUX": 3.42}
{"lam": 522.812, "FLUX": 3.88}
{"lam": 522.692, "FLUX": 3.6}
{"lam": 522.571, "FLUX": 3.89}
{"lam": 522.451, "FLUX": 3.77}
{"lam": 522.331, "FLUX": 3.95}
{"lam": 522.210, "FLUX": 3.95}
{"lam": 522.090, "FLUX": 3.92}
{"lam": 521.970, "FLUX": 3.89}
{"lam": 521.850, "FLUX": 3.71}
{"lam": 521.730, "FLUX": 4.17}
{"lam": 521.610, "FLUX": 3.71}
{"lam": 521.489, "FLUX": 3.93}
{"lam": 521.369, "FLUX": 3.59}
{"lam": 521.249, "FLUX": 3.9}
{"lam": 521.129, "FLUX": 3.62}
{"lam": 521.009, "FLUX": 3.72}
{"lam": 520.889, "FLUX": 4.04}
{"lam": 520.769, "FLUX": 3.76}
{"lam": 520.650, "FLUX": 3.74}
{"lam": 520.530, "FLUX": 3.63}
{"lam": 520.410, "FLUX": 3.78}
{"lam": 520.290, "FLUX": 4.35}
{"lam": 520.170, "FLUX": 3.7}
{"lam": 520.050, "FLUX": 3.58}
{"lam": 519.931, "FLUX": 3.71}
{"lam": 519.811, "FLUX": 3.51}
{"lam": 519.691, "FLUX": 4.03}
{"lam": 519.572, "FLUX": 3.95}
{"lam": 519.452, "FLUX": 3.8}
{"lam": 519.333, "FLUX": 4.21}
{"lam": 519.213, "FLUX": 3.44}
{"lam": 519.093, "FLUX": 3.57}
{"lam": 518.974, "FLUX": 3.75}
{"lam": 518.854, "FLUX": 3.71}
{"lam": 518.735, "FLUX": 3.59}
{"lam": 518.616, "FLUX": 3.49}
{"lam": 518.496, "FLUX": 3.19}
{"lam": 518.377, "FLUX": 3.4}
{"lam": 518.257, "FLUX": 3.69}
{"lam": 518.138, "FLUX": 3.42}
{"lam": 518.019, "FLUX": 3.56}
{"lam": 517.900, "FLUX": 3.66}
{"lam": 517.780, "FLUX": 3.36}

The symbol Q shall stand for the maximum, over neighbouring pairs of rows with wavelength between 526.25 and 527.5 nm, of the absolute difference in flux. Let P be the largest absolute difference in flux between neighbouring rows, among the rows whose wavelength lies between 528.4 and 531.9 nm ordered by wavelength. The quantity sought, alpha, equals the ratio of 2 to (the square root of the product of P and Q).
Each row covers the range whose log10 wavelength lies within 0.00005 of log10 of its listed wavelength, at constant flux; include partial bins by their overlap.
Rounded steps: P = 0.49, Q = 0.37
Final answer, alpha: 4.7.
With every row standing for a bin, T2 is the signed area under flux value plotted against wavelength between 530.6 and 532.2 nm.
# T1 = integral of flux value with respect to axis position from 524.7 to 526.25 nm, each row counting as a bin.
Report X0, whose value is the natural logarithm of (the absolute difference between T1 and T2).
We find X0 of -1.09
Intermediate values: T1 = 5.71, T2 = 6.0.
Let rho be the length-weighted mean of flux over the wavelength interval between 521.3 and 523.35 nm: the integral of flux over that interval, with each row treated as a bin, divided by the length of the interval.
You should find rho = 3.82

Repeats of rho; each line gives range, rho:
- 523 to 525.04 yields 3.81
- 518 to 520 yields 3.65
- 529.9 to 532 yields 3.78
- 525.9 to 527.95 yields 3.48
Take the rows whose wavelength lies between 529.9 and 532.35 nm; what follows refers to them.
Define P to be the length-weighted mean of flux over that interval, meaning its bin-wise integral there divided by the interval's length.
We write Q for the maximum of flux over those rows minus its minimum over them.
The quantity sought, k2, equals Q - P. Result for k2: -3.14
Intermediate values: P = 3.79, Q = 0.65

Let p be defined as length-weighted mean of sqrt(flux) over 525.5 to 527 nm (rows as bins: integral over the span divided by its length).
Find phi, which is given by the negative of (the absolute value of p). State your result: -1.89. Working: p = 1.89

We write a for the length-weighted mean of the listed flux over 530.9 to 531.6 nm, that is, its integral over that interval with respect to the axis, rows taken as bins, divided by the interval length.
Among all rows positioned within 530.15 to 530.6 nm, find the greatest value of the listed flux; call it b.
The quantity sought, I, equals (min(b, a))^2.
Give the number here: 15.0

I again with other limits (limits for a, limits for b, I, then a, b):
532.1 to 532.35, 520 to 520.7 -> 15.2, 3.90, 4.35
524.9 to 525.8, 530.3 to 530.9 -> 14.5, 3.81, 4.11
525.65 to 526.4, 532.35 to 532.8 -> 12.4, 3.52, 4.12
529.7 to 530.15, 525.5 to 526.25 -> 12.5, 3.53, 4.04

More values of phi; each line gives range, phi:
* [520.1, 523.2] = -1.95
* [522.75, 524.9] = -1.95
